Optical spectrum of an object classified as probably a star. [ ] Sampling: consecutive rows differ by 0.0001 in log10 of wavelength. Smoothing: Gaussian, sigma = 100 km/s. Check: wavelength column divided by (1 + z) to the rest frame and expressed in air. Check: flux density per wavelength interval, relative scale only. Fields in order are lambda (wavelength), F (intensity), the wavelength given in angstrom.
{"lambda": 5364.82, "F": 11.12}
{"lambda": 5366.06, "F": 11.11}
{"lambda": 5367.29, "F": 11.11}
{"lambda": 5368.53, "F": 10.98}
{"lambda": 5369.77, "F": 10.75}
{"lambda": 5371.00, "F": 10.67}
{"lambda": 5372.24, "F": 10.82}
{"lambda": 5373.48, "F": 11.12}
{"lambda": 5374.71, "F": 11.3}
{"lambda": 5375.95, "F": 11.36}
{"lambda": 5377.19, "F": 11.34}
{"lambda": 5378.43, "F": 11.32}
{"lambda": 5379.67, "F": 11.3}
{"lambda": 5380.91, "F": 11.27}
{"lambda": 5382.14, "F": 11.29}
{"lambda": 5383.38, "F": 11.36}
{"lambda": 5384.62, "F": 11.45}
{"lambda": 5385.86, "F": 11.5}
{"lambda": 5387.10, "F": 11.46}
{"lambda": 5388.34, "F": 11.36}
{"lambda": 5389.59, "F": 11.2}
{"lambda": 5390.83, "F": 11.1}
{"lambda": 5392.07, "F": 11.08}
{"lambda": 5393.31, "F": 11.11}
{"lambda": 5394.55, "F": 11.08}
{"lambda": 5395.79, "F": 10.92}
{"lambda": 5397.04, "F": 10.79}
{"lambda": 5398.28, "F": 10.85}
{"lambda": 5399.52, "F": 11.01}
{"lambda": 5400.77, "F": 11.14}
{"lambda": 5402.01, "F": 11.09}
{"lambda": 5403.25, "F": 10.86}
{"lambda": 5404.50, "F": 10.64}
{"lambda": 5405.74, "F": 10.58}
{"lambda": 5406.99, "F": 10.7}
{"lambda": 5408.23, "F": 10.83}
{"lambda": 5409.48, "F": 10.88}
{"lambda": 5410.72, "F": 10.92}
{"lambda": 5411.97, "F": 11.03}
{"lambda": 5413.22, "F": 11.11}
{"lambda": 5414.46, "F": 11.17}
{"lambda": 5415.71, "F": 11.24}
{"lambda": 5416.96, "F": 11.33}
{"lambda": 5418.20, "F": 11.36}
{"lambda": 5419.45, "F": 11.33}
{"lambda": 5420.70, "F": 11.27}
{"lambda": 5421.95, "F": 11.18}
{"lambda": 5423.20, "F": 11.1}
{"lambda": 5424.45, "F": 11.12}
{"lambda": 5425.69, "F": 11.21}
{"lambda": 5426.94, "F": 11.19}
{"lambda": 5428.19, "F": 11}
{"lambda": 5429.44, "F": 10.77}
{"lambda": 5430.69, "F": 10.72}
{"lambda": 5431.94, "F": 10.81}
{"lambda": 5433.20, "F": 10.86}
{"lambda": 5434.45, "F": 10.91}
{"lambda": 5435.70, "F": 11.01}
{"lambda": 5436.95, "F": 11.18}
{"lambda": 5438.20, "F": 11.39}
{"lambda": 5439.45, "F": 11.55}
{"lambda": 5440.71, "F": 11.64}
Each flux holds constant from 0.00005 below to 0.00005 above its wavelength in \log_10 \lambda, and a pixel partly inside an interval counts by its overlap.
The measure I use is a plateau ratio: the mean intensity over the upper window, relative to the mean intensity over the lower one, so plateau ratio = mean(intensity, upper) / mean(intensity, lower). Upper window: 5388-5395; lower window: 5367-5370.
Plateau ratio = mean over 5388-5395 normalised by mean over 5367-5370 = 1.02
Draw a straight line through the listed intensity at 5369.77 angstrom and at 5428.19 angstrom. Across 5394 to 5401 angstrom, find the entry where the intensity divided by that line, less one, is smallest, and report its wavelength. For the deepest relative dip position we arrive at 5397.04 angstrom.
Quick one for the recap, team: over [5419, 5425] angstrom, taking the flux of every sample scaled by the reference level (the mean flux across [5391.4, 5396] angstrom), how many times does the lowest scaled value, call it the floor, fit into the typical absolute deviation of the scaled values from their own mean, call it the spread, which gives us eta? 0.0072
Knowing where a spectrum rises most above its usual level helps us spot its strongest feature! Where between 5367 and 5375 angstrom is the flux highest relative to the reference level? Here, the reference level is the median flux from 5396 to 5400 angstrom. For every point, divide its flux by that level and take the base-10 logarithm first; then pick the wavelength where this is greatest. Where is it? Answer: 5374.71 angstrom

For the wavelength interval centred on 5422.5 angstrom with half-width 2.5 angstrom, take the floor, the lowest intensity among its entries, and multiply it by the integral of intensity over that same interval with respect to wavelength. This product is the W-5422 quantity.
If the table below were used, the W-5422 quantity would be 619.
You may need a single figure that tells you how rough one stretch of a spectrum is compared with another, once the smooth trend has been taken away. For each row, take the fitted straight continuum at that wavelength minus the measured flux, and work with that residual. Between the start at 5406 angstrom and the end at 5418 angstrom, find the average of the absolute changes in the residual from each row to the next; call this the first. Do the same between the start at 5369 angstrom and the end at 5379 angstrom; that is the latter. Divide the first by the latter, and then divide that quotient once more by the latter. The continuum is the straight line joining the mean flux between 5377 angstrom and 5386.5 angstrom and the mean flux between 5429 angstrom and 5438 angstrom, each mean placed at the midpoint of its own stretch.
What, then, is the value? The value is 6.5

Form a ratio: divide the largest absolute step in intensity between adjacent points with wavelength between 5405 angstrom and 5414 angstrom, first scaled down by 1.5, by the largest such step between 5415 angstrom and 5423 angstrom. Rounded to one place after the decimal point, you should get 1.0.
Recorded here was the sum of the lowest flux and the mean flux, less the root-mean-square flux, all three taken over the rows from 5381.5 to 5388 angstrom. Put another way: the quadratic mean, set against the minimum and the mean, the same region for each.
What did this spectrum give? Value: 11.3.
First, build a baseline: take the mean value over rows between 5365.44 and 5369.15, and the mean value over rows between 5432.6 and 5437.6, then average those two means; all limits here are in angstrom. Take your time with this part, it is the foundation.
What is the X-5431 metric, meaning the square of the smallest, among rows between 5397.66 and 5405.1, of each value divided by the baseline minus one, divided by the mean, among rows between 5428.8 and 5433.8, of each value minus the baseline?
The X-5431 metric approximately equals -0.005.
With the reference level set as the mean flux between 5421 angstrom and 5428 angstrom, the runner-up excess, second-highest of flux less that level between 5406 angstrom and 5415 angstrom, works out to -0.05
